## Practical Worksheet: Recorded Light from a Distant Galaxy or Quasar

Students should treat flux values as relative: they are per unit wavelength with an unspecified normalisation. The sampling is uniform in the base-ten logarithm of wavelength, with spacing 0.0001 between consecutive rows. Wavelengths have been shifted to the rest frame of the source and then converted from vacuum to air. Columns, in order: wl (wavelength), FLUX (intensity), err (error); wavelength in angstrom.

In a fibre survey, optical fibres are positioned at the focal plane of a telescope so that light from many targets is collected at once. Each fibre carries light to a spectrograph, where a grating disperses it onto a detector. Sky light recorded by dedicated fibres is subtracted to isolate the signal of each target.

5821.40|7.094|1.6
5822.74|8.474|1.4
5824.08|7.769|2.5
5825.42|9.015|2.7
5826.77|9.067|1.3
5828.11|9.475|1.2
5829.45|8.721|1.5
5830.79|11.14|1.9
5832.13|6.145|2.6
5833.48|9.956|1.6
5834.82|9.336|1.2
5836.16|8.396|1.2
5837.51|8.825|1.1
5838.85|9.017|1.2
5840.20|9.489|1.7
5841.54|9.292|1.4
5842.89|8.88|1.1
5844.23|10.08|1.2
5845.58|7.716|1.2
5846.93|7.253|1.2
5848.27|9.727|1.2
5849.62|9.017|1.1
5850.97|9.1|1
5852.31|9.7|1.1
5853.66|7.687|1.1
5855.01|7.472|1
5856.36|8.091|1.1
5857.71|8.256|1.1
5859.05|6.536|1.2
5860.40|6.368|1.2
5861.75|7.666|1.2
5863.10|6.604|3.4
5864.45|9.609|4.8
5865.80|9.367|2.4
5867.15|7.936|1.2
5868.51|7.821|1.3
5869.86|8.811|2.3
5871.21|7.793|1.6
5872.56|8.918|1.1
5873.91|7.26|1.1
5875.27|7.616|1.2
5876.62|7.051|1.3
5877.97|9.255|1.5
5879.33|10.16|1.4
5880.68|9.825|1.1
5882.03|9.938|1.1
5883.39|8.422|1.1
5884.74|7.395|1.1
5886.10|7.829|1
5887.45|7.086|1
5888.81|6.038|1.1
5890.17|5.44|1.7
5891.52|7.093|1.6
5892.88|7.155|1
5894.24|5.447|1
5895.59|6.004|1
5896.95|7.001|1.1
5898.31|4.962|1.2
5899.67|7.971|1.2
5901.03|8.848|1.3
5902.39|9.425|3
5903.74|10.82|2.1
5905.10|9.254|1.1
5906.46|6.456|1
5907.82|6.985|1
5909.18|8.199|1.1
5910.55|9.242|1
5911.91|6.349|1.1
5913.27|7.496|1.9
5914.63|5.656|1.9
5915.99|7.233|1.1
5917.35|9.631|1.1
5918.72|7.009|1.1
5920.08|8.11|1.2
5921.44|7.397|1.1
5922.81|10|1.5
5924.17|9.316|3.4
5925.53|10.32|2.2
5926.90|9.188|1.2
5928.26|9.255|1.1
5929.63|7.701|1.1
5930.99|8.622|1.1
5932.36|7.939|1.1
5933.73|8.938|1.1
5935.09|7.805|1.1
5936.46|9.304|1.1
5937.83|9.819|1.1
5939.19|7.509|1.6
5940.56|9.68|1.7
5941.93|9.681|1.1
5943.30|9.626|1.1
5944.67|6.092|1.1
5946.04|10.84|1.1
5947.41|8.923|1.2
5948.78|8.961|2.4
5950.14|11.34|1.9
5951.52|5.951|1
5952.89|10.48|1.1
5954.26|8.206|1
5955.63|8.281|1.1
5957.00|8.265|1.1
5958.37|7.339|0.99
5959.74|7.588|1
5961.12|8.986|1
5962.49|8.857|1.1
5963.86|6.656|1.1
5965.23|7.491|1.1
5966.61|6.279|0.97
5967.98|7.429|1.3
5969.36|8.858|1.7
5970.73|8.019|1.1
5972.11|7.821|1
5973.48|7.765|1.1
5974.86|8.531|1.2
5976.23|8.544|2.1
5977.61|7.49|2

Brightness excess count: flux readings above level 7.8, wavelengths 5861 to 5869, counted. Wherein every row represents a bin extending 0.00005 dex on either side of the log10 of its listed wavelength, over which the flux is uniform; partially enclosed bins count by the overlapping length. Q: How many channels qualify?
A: 4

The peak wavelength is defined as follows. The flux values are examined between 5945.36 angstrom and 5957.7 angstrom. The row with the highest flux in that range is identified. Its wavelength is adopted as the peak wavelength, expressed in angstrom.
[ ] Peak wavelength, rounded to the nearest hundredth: 5950.14 angstrom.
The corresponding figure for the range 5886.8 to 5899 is 5892.88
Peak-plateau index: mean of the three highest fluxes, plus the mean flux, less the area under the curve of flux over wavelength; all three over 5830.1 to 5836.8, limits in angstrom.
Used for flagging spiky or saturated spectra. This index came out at -41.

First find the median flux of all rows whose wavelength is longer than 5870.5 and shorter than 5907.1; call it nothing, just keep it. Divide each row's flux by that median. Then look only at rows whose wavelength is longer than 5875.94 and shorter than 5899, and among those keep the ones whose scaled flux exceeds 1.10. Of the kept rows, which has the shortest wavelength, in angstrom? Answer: 5877.97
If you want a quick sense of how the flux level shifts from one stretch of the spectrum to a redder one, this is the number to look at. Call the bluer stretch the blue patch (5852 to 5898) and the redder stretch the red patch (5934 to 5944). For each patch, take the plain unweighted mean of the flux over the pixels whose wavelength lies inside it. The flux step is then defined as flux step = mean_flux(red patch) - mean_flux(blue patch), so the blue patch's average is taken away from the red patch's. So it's 1.3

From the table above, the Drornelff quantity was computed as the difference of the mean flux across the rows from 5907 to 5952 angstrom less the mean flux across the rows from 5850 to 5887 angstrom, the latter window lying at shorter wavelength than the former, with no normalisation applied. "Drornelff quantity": 0.25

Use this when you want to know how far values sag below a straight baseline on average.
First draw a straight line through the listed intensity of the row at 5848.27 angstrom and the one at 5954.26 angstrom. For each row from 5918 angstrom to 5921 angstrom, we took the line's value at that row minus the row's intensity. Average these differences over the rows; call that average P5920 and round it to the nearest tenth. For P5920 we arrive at 1.1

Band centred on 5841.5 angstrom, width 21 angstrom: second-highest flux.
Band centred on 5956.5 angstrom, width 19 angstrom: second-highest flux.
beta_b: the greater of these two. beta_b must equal 10.5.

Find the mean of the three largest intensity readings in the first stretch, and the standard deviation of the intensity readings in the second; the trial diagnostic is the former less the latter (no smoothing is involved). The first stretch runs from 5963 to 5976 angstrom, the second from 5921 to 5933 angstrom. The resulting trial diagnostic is 7.5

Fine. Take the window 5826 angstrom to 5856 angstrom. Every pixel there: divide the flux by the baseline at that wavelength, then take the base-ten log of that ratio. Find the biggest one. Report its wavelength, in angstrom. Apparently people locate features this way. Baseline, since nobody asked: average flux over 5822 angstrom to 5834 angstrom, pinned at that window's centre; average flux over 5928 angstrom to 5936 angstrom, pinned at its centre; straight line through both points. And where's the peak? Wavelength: 5830.79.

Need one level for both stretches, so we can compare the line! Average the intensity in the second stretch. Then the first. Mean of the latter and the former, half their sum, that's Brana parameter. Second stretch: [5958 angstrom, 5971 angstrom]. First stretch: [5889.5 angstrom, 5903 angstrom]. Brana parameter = 7.34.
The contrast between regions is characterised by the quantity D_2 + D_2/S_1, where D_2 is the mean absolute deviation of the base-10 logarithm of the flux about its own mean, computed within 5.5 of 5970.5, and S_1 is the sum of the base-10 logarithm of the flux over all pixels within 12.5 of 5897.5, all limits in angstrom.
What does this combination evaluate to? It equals 0.033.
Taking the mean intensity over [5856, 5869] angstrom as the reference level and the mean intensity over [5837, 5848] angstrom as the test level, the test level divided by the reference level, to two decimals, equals 1.13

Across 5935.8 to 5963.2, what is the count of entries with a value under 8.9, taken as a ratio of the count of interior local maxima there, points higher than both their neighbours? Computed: 1.3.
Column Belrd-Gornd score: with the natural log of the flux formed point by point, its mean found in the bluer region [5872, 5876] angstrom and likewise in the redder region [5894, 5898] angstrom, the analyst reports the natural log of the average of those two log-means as 0.66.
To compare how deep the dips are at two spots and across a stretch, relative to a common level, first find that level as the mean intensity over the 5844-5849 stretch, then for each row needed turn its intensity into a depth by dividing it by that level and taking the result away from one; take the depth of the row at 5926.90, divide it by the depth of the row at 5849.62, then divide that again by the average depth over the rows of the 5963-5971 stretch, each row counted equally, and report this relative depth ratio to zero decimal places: 11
